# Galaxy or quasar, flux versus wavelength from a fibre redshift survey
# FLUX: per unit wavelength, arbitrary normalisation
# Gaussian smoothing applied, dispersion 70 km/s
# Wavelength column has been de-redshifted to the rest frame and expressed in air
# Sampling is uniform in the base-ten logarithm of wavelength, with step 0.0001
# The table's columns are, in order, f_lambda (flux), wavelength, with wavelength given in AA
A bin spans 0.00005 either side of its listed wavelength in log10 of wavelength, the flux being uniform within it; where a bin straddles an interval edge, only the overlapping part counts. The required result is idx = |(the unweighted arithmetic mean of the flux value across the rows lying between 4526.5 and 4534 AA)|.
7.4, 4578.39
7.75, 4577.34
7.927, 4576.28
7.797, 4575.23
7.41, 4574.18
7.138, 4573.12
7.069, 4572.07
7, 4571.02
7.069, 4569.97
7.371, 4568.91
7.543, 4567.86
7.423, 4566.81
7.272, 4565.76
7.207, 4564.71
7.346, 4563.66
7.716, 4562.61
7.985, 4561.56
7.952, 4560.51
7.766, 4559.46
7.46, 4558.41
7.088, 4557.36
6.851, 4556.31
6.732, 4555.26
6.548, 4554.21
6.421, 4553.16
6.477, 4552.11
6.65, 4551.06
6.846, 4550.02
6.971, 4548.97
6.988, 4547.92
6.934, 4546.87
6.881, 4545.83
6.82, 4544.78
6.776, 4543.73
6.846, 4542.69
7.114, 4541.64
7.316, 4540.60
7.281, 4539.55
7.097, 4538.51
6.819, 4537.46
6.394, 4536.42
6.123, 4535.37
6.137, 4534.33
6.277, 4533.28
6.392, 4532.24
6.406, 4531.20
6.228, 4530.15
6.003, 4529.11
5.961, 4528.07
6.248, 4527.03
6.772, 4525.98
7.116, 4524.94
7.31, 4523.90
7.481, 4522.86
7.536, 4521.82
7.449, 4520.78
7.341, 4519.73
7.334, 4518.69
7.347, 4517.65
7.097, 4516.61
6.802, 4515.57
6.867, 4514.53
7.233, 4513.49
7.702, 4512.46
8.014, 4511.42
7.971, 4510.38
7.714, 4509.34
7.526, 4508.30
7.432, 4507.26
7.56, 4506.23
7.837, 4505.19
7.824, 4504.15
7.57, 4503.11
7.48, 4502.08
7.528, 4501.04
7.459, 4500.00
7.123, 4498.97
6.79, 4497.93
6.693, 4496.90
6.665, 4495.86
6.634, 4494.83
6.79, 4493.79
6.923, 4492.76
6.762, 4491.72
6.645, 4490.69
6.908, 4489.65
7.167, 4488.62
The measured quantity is 6.2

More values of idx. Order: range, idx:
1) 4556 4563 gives 7.5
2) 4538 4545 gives 7.0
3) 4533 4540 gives 6.6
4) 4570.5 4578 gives 7.4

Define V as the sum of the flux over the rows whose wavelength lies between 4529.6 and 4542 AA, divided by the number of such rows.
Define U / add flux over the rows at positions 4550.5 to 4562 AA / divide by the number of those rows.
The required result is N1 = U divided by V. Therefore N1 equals 1.07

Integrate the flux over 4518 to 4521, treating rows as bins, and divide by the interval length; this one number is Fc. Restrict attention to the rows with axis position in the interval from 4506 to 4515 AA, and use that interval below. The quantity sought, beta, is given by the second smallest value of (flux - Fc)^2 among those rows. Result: 0.013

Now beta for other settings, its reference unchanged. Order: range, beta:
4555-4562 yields 0.066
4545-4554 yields 0.140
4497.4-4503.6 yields 0.018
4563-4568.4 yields 0.005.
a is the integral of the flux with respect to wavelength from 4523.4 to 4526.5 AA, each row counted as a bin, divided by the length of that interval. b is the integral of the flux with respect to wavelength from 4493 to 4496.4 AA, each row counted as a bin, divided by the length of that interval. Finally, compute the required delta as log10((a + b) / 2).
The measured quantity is 0.838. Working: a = 7.07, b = 6.71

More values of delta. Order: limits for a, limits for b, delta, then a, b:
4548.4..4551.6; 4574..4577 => 0.863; 6.82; 7.75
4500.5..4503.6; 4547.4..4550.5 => 0.859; 7.52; 6.92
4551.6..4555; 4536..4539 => 0.822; 6.49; 6.78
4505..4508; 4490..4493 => 0.856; 7.59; 6.75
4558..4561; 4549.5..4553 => 0.857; 7.73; 6.64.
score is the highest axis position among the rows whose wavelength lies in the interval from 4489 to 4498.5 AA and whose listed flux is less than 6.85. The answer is 4497.93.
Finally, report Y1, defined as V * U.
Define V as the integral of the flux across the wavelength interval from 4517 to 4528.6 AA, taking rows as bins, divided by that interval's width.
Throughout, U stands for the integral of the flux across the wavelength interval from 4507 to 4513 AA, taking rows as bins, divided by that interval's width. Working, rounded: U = 7.74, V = 7.08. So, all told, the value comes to 54.8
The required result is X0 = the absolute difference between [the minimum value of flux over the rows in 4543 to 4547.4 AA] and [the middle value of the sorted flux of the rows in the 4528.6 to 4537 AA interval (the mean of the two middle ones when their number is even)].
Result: 0.5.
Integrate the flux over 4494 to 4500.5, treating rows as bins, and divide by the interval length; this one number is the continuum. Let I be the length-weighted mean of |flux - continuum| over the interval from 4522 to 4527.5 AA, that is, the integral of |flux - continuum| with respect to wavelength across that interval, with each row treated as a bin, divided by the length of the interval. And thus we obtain 0.41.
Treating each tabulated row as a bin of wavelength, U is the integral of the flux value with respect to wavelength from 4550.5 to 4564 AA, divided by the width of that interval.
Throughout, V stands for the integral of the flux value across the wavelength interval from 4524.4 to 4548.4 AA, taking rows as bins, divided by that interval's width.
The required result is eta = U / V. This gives 1.08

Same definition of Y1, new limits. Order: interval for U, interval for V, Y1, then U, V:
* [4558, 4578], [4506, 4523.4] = 55.7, 7.49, 7.43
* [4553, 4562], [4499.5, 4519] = 54.1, 7.22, 7.49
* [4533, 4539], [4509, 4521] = 47.9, 6.47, 7.40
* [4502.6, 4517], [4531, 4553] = 50.7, 7.51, 6.74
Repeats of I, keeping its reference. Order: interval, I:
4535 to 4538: 0.43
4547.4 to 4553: 0.19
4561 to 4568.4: 0.61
